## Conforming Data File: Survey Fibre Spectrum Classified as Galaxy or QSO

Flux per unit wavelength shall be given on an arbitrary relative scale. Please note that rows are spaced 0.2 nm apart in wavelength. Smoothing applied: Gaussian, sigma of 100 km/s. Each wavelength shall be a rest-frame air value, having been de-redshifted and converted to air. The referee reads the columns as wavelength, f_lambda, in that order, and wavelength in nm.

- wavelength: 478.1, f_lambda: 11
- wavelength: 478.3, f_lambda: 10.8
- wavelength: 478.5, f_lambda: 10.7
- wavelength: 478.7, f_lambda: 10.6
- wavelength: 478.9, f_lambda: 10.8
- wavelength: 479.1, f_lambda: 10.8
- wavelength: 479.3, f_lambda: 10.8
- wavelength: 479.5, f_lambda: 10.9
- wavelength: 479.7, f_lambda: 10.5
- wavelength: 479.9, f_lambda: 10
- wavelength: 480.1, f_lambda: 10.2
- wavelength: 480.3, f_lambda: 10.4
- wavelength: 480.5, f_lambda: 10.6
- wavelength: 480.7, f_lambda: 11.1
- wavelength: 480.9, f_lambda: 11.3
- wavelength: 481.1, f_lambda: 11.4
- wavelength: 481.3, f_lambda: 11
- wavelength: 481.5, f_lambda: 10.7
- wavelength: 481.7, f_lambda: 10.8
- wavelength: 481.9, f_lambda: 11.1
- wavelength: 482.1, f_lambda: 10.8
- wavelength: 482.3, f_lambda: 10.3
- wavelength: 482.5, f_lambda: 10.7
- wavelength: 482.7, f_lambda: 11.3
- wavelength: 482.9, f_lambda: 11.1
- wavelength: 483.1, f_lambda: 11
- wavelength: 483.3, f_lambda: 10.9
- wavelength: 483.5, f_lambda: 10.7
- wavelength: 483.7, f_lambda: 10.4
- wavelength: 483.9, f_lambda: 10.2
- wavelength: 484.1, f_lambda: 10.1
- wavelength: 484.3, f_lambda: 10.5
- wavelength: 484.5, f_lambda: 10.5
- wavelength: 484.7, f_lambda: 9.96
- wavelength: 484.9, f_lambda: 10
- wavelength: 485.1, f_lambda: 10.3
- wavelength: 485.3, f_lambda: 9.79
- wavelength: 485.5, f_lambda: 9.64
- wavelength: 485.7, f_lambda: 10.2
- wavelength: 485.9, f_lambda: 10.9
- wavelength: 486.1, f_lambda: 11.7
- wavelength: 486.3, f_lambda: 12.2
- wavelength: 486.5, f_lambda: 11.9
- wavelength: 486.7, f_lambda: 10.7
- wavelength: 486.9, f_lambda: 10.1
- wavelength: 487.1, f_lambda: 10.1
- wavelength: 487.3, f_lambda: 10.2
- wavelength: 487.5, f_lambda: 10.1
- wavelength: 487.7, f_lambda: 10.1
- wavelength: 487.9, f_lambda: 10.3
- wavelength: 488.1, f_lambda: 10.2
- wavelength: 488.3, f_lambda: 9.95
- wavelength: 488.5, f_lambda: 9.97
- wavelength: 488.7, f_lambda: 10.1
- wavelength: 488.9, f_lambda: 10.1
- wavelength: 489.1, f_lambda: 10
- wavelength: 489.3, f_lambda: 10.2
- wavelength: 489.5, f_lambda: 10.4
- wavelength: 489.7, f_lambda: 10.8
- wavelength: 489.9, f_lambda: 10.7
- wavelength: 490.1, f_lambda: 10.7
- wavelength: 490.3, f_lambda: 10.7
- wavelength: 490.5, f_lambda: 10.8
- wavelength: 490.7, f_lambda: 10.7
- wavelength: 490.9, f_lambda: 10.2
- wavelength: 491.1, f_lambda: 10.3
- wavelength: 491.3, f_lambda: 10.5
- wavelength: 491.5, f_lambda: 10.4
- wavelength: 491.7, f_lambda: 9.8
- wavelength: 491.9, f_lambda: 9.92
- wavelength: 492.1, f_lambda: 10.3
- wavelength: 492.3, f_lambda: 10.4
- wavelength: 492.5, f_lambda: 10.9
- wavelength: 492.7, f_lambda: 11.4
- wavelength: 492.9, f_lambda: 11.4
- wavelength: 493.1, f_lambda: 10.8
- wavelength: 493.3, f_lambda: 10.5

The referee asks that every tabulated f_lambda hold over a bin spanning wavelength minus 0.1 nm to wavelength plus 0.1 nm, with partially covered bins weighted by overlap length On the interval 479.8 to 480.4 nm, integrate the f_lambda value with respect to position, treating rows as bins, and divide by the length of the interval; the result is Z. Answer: 10.2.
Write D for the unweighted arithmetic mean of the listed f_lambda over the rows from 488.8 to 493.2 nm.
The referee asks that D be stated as 10.5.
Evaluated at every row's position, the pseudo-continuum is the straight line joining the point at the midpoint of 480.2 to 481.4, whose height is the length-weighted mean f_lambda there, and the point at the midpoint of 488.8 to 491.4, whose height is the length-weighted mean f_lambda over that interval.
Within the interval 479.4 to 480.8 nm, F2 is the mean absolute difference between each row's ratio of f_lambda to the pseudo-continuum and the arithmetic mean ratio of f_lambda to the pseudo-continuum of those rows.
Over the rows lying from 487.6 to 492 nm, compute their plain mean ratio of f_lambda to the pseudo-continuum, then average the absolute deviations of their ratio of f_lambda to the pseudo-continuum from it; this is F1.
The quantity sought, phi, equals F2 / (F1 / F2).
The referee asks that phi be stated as 0.026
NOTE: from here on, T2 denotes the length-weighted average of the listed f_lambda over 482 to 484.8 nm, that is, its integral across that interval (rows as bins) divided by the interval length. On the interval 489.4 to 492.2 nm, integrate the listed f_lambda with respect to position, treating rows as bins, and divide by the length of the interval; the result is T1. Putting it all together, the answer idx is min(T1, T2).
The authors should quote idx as 10.4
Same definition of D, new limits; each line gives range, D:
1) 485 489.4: 10.4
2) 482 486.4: 10.6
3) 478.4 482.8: 10.8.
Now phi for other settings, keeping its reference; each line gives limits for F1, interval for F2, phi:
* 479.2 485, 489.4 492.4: 0.015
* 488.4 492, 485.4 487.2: 0.176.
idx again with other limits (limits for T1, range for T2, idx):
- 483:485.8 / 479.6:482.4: 10.3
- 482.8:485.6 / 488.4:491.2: 10.4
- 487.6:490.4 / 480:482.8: 10.3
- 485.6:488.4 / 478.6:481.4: 10.6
